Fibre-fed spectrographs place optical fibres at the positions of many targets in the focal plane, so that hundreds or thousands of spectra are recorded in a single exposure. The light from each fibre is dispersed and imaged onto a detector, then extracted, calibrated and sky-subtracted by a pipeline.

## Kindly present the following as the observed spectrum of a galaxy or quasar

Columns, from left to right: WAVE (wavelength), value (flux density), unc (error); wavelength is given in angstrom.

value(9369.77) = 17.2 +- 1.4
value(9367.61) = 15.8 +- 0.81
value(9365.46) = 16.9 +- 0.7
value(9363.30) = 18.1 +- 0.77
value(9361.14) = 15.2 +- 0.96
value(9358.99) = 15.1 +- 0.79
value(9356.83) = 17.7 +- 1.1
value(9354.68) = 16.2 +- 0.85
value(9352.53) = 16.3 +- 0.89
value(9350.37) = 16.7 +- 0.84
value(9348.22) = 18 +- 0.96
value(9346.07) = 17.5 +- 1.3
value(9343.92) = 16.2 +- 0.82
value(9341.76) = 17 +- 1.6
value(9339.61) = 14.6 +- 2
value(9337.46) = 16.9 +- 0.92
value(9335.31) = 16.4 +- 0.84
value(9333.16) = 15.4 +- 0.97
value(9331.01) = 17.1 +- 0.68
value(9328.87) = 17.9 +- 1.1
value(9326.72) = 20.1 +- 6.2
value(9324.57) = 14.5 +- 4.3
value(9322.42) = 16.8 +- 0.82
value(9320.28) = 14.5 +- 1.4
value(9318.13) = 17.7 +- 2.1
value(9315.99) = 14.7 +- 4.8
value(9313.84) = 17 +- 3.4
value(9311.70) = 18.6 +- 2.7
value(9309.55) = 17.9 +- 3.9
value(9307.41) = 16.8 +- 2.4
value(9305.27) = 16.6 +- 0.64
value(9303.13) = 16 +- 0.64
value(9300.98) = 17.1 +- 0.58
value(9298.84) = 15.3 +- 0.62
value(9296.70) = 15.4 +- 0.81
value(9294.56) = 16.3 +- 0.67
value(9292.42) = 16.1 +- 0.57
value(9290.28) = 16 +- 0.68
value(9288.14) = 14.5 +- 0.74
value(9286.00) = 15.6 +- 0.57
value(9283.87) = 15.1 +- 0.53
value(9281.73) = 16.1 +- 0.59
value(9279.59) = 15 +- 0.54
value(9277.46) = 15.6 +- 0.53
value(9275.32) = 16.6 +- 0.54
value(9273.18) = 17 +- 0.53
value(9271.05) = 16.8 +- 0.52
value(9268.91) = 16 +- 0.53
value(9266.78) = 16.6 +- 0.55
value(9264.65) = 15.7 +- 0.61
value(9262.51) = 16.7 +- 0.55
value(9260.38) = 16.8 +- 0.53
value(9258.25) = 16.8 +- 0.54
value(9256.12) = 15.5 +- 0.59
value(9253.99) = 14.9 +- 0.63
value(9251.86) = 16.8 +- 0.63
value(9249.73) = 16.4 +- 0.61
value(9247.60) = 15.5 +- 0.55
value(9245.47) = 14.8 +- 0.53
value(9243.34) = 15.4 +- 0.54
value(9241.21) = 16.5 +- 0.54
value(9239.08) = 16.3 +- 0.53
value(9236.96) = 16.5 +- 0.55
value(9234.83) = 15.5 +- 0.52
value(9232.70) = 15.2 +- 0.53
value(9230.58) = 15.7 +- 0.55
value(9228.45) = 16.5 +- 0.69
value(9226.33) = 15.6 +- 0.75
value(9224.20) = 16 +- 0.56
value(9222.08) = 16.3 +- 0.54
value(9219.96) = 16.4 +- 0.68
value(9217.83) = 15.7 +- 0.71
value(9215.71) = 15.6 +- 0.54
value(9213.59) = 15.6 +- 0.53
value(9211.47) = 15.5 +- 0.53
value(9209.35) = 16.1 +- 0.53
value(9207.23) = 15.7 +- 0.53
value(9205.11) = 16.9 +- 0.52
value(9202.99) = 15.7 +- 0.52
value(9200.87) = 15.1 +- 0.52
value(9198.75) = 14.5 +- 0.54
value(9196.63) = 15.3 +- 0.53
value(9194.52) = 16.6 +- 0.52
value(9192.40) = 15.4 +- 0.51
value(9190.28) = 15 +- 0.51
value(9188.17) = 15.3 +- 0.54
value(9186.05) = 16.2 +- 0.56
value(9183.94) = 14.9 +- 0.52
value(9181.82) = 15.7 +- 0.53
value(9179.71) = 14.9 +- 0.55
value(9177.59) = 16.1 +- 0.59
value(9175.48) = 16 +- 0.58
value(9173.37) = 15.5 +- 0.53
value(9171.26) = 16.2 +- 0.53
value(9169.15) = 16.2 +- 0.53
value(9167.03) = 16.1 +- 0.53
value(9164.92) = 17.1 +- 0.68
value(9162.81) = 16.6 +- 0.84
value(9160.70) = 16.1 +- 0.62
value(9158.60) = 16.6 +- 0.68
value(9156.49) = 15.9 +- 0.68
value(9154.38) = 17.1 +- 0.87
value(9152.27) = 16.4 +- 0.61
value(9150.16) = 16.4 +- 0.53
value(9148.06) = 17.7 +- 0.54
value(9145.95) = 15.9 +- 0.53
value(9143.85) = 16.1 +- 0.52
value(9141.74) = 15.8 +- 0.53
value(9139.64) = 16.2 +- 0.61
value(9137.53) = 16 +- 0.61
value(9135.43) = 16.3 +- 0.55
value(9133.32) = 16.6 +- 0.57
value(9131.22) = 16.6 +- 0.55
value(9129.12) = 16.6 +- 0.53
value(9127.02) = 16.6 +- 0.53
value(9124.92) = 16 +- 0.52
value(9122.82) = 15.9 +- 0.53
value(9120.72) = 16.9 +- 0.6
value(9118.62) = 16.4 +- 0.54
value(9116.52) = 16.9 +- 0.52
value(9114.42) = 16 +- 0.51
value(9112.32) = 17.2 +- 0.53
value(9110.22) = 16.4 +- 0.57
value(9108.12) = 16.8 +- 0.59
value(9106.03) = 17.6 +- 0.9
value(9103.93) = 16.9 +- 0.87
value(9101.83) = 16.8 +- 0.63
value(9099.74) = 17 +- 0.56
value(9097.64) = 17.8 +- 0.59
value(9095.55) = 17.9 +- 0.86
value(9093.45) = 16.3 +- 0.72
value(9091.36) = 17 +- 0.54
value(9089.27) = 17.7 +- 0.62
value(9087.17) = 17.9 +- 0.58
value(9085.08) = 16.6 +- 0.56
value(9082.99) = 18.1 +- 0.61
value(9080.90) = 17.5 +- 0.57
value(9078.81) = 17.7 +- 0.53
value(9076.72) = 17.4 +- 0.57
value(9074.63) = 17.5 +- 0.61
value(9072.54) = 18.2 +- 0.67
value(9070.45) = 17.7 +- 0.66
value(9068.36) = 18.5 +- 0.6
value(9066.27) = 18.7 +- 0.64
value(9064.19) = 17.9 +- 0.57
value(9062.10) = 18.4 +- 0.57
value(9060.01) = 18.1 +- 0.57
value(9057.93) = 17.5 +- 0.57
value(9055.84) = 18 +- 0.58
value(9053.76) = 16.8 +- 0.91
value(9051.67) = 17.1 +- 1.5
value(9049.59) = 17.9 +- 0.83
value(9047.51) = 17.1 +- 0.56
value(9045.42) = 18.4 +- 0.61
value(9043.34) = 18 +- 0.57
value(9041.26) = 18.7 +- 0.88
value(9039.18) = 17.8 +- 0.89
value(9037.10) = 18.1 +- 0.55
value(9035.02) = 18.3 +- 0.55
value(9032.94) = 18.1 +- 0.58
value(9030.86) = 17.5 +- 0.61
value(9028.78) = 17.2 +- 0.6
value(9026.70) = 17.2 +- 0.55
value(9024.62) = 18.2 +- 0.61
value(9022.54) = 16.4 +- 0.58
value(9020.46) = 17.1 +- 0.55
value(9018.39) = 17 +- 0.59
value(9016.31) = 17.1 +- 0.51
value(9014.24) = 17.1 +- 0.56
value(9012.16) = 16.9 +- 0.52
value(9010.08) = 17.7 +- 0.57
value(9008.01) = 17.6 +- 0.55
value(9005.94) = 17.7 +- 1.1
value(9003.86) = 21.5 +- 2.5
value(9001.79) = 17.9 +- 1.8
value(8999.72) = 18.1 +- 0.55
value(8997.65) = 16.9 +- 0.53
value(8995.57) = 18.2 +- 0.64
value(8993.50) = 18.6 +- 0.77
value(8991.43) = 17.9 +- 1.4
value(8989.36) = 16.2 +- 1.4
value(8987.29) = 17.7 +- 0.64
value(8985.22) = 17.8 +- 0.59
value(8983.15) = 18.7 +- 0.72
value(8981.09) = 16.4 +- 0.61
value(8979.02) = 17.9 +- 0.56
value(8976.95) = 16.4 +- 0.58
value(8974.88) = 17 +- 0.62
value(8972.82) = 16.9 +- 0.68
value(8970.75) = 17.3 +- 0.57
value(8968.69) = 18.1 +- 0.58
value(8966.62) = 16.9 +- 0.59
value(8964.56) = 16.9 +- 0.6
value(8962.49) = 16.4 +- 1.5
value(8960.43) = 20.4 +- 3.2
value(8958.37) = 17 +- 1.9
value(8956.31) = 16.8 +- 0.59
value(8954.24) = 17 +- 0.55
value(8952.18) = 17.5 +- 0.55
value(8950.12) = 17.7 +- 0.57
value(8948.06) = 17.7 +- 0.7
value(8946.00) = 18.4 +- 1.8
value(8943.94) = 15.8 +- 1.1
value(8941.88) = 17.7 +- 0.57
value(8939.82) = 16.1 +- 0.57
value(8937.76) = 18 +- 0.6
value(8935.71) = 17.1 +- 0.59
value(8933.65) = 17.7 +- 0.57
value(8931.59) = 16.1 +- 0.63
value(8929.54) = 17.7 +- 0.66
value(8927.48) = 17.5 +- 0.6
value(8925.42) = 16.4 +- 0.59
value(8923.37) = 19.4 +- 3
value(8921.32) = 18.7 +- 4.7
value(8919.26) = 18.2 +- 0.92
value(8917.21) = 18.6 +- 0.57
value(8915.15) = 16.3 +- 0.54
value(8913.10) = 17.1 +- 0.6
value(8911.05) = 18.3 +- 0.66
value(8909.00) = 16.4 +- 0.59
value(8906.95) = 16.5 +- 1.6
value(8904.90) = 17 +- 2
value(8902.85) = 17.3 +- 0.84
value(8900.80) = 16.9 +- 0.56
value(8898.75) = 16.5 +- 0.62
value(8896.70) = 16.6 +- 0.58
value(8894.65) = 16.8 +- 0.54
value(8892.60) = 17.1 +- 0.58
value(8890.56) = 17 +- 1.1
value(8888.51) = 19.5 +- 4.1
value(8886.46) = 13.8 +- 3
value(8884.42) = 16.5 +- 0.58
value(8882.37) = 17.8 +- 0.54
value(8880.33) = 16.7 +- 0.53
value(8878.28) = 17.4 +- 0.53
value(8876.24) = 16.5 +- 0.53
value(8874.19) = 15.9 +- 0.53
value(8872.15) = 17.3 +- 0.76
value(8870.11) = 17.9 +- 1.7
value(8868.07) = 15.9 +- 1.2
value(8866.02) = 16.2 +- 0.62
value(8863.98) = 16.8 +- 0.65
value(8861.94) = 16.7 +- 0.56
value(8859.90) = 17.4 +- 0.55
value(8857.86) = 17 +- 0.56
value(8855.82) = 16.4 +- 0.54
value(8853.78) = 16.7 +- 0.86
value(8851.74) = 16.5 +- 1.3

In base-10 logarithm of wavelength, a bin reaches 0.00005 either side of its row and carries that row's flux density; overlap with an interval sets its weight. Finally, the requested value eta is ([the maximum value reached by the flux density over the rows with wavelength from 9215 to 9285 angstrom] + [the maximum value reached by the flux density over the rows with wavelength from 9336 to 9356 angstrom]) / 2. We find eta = 17.5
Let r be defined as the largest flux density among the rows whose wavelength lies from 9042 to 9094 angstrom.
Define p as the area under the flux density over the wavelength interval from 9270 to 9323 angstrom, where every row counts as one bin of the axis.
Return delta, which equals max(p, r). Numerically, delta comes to 859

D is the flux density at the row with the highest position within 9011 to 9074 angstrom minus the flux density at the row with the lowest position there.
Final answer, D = 1.3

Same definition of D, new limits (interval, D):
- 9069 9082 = -0.2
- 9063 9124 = -2.0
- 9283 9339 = 1.8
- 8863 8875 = -0.9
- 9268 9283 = 0.1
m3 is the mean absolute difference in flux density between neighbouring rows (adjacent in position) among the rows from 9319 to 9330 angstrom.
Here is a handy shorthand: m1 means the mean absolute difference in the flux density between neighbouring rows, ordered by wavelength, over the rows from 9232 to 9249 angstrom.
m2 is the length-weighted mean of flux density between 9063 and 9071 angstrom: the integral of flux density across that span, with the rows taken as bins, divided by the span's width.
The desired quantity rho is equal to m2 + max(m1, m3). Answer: 21.3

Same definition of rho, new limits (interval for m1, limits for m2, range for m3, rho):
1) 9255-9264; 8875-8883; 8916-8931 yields 18.0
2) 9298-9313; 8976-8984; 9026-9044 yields 18.3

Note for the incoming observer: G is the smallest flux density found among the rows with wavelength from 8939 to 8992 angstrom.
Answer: 15.8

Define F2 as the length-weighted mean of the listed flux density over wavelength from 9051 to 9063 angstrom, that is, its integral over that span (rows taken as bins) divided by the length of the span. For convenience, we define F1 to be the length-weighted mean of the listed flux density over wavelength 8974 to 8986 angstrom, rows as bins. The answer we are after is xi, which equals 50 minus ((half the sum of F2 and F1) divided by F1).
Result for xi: 48.99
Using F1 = 17.4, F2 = 17.7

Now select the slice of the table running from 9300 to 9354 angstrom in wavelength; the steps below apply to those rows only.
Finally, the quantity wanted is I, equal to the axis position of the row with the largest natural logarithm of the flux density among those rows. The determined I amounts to 9326.72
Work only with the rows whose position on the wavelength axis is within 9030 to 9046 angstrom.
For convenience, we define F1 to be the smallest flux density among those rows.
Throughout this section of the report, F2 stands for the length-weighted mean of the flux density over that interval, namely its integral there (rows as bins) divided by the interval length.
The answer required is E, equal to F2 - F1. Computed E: 0.6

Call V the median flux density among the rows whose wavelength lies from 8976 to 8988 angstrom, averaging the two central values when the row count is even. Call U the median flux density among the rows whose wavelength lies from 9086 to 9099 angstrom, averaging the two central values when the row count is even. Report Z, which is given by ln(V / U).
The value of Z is 0.00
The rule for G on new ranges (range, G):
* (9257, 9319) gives 14.5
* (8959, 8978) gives 16.4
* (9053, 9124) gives 15.9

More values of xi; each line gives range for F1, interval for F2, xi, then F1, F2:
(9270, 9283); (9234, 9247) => 49.01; 16.2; 15.8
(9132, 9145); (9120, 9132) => 48.99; 16.2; 16.4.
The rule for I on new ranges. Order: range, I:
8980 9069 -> 9003.86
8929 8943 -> 8937.76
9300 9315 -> 9311.70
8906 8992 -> 8960.43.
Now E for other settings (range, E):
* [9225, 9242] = 0.8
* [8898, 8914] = 0.6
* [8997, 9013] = 1.2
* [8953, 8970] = 1.0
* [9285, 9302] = 1.3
